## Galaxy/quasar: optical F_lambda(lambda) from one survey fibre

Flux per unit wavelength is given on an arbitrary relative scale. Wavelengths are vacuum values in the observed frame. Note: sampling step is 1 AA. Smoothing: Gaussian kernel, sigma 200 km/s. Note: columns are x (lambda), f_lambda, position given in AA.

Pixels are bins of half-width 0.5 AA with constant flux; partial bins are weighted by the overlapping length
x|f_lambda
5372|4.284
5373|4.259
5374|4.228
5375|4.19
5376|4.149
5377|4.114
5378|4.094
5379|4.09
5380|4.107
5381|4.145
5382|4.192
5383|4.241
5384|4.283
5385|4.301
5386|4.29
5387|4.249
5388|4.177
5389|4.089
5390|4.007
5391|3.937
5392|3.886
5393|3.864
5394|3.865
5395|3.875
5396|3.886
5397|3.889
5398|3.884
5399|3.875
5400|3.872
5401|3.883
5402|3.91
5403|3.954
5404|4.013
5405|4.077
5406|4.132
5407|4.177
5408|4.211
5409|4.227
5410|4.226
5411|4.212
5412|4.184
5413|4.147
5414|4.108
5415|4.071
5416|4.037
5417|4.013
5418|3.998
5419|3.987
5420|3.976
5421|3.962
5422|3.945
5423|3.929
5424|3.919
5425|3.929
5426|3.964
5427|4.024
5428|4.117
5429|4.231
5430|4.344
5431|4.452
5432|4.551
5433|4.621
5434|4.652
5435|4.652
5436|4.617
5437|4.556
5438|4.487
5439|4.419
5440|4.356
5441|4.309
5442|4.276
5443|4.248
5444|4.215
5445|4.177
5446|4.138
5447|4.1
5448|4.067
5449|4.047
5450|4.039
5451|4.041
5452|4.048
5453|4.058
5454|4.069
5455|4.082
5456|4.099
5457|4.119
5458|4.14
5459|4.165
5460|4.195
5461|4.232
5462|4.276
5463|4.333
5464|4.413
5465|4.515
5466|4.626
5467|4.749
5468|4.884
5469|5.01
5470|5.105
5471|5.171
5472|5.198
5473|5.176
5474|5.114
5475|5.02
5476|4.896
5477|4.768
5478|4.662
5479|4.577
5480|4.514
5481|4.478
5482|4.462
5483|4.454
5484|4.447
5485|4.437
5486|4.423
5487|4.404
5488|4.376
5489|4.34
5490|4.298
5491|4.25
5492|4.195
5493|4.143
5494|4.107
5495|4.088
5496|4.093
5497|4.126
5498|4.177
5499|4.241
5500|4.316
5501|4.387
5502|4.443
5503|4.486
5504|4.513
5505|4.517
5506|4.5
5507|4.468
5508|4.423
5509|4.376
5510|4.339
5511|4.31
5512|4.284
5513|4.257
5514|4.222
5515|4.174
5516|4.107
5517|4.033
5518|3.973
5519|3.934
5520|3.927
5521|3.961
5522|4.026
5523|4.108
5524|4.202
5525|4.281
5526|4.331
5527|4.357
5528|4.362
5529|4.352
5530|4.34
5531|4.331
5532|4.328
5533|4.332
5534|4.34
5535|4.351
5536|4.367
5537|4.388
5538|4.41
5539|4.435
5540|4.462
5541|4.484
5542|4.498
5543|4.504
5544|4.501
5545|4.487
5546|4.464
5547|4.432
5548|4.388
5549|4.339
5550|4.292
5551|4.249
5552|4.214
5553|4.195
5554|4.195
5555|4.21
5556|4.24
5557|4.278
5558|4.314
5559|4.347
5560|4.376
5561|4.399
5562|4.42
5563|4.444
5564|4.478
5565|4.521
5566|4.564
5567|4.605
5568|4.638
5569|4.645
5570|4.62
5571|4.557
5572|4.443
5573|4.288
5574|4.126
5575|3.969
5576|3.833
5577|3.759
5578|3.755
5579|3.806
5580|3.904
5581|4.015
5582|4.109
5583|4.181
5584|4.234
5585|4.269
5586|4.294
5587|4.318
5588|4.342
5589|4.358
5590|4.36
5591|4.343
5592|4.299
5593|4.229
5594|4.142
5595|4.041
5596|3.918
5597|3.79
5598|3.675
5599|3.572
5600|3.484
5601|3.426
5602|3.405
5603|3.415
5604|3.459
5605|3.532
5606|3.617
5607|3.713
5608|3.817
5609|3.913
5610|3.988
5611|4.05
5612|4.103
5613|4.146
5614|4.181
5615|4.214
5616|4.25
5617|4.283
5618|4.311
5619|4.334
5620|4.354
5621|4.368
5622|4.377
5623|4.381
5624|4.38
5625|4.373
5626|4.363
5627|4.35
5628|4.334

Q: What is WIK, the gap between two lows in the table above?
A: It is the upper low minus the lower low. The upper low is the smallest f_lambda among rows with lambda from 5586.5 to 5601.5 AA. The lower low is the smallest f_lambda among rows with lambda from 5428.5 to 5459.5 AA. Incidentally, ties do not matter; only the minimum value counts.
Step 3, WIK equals -0.6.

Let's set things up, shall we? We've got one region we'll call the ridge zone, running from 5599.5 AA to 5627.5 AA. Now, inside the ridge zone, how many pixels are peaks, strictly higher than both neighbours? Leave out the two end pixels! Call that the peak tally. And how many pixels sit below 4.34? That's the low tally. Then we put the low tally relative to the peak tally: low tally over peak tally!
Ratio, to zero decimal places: 20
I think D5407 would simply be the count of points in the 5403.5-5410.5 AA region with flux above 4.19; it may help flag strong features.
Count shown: 3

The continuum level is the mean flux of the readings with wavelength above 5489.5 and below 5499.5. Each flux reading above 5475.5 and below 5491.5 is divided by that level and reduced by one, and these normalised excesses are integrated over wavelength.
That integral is 1.2 AA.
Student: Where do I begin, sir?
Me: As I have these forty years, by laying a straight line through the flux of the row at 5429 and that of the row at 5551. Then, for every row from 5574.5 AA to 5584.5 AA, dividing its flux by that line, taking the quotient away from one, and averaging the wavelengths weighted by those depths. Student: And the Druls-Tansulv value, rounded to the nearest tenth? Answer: 5578.2 AA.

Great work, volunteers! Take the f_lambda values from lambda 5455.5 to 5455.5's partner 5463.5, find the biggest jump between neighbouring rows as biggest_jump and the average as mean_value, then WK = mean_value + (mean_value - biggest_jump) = 8.3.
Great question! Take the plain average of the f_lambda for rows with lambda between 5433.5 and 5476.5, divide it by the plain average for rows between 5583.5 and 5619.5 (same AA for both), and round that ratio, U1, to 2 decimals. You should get 1.11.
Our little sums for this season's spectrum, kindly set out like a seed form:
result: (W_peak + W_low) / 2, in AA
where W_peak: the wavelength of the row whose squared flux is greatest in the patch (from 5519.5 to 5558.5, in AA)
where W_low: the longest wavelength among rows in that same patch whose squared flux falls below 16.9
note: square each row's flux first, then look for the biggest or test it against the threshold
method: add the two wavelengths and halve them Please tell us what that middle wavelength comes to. 5533.0 AA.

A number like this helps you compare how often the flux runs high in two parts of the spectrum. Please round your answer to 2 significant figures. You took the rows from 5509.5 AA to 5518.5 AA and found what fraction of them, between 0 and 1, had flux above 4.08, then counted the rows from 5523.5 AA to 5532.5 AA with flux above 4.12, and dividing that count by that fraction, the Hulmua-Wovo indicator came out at 12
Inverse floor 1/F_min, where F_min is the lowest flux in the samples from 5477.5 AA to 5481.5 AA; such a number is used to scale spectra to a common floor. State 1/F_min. 0.223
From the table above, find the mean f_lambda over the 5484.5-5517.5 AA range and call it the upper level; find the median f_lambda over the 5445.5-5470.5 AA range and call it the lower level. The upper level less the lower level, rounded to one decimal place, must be 0.2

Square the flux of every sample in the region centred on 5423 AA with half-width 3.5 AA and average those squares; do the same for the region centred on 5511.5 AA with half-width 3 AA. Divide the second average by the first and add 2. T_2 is 3.19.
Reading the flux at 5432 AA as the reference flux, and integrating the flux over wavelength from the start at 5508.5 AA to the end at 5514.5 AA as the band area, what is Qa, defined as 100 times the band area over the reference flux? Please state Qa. 567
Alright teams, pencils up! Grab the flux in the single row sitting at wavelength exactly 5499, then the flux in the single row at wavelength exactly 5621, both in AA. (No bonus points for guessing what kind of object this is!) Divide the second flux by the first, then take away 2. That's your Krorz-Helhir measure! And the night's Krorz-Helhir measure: -0.97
